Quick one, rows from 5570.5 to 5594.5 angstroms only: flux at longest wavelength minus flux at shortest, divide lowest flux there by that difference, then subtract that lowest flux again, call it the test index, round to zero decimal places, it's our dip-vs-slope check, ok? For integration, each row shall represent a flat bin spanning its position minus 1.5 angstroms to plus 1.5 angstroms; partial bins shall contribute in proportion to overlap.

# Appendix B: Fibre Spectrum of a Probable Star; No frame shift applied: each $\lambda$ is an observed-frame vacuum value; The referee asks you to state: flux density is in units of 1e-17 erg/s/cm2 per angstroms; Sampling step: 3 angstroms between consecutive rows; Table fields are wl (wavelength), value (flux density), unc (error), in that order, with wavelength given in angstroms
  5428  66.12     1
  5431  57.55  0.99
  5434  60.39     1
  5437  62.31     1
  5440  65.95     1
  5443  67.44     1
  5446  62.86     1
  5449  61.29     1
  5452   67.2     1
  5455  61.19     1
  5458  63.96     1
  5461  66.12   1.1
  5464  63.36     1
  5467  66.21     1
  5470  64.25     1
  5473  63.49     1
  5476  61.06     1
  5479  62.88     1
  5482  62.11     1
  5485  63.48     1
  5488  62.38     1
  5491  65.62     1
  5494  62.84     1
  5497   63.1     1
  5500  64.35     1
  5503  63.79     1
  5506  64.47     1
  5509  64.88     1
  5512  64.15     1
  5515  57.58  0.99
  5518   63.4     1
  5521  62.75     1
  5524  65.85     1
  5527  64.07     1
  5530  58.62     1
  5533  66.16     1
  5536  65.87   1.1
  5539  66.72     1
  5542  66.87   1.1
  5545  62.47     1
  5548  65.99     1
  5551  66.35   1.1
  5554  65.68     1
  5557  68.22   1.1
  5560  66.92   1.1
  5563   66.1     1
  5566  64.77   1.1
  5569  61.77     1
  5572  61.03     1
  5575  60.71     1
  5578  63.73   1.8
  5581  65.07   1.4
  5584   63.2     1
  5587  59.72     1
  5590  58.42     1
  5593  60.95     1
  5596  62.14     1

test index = -789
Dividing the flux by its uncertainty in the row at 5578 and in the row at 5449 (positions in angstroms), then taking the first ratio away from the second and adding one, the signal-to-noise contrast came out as 27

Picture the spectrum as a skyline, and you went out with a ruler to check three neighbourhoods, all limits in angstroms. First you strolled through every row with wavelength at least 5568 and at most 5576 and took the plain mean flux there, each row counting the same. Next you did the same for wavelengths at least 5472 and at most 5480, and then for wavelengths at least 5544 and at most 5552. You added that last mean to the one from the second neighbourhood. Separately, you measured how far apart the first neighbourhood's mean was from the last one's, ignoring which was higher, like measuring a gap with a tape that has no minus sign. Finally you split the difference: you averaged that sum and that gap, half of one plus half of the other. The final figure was 65.6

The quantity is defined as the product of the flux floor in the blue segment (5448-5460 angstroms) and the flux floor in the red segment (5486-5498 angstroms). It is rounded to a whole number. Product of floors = 3817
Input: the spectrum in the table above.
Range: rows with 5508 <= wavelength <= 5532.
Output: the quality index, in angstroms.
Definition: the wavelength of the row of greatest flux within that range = 5524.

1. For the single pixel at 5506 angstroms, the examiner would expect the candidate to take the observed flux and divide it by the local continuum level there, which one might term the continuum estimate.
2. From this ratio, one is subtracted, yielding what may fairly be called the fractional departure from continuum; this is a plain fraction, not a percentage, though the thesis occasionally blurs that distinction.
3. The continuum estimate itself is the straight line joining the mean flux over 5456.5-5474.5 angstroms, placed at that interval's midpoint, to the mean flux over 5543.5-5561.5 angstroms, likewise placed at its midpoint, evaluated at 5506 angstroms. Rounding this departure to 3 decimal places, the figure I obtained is -0.011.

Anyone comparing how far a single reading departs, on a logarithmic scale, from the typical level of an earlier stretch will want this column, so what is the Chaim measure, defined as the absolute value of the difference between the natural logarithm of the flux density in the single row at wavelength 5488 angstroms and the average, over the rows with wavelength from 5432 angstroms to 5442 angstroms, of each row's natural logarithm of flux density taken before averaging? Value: 0.007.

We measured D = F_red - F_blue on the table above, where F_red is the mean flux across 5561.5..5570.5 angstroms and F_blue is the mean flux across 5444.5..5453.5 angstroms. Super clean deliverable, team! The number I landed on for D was 0.4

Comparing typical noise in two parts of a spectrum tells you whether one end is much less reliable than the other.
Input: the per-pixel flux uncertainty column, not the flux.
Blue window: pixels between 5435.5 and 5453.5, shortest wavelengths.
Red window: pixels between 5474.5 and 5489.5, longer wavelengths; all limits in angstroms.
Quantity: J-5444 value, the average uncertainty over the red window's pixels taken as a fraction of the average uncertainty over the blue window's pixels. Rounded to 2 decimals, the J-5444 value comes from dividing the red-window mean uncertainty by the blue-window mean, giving 1.00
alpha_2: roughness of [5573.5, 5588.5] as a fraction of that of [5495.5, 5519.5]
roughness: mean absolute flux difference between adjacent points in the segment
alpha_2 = 1.1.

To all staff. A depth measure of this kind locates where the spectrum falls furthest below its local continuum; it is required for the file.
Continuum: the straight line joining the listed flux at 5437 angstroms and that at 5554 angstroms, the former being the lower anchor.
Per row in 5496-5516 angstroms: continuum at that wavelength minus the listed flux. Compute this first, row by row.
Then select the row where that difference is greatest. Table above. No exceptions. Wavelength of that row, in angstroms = 5515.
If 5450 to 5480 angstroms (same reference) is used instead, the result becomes 5476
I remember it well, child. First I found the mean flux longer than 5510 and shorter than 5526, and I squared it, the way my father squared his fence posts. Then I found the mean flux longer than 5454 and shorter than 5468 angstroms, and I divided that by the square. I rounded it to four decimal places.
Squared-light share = 0.0163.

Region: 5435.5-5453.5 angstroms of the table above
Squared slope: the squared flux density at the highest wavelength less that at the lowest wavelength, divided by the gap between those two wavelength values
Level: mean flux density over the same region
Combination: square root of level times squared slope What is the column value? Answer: 52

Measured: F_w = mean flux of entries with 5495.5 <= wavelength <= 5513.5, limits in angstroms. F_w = 64.1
